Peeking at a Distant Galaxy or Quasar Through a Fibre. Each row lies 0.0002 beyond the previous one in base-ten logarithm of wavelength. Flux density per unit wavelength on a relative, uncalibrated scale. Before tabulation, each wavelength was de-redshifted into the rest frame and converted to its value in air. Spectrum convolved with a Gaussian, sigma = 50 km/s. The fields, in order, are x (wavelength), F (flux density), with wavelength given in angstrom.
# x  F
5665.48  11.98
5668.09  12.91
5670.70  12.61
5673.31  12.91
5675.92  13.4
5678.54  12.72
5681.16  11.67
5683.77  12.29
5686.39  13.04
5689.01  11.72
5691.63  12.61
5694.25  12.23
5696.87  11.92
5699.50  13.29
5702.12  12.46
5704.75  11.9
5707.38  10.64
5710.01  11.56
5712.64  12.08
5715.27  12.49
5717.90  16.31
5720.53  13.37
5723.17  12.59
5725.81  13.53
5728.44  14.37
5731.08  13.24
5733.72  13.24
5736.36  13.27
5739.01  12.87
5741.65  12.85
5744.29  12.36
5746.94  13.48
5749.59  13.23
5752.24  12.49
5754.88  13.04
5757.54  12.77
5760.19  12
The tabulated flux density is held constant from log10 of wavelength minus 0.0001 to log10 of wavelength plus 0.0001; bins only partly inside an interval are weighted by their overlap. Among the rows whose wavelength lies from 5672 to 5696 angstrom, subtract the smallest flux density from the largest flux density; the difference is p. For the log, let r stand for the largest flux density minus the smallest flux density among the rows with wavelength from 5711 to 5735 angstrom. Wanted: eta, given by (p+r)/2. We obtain 2.98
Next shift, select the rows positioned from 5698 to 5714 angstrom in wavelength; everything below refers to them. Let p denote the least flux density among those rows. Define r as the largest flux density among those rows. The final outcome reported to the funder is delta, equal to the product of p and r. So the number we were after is 141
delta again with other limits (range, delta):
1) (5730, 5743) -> 171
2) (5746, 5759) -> 168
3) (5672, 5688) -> 156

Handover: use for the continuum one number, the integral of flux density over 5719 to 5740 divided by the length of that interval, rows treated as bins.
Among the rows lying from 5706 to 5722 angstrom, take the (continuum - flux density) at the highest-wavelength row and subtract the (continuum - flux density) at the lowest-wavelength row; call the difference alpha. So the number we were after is -2.7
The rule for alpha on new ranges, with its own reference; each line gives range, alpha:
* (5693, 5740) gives -0.6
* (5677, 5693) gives 0.1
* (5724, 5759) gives 0.8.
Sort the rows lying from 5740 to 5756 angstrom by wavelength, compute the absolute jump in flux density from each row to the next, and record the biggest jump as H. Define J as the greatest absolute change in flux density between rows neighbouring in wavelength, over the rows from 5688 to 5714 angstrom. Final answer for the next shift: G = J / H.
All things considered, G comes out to 1.22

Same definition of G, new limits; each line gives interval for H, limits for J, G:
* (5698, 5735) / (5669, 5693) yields 0.35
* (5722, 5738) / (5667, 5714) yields 1.21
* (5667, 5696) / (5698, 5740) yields 2.89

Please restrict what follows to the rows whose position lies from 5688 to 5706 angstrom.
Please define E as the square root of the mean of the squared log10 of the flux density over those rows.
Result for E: 1.09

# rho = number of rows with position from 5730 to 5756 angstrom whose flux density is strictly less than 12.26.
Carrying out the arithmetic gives 0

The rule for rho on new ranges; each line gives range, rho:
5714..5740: 0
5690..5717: 6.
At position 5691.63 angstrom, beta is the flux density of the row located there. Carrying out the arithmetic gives 12.61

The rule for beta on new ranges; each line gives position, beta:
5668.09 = 12.91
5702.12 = 12.46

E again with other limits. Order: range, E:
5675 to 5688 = 1.10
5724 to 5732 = 1.14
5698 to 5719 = 1.10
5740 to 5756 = 1.11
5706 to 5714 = 1.06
